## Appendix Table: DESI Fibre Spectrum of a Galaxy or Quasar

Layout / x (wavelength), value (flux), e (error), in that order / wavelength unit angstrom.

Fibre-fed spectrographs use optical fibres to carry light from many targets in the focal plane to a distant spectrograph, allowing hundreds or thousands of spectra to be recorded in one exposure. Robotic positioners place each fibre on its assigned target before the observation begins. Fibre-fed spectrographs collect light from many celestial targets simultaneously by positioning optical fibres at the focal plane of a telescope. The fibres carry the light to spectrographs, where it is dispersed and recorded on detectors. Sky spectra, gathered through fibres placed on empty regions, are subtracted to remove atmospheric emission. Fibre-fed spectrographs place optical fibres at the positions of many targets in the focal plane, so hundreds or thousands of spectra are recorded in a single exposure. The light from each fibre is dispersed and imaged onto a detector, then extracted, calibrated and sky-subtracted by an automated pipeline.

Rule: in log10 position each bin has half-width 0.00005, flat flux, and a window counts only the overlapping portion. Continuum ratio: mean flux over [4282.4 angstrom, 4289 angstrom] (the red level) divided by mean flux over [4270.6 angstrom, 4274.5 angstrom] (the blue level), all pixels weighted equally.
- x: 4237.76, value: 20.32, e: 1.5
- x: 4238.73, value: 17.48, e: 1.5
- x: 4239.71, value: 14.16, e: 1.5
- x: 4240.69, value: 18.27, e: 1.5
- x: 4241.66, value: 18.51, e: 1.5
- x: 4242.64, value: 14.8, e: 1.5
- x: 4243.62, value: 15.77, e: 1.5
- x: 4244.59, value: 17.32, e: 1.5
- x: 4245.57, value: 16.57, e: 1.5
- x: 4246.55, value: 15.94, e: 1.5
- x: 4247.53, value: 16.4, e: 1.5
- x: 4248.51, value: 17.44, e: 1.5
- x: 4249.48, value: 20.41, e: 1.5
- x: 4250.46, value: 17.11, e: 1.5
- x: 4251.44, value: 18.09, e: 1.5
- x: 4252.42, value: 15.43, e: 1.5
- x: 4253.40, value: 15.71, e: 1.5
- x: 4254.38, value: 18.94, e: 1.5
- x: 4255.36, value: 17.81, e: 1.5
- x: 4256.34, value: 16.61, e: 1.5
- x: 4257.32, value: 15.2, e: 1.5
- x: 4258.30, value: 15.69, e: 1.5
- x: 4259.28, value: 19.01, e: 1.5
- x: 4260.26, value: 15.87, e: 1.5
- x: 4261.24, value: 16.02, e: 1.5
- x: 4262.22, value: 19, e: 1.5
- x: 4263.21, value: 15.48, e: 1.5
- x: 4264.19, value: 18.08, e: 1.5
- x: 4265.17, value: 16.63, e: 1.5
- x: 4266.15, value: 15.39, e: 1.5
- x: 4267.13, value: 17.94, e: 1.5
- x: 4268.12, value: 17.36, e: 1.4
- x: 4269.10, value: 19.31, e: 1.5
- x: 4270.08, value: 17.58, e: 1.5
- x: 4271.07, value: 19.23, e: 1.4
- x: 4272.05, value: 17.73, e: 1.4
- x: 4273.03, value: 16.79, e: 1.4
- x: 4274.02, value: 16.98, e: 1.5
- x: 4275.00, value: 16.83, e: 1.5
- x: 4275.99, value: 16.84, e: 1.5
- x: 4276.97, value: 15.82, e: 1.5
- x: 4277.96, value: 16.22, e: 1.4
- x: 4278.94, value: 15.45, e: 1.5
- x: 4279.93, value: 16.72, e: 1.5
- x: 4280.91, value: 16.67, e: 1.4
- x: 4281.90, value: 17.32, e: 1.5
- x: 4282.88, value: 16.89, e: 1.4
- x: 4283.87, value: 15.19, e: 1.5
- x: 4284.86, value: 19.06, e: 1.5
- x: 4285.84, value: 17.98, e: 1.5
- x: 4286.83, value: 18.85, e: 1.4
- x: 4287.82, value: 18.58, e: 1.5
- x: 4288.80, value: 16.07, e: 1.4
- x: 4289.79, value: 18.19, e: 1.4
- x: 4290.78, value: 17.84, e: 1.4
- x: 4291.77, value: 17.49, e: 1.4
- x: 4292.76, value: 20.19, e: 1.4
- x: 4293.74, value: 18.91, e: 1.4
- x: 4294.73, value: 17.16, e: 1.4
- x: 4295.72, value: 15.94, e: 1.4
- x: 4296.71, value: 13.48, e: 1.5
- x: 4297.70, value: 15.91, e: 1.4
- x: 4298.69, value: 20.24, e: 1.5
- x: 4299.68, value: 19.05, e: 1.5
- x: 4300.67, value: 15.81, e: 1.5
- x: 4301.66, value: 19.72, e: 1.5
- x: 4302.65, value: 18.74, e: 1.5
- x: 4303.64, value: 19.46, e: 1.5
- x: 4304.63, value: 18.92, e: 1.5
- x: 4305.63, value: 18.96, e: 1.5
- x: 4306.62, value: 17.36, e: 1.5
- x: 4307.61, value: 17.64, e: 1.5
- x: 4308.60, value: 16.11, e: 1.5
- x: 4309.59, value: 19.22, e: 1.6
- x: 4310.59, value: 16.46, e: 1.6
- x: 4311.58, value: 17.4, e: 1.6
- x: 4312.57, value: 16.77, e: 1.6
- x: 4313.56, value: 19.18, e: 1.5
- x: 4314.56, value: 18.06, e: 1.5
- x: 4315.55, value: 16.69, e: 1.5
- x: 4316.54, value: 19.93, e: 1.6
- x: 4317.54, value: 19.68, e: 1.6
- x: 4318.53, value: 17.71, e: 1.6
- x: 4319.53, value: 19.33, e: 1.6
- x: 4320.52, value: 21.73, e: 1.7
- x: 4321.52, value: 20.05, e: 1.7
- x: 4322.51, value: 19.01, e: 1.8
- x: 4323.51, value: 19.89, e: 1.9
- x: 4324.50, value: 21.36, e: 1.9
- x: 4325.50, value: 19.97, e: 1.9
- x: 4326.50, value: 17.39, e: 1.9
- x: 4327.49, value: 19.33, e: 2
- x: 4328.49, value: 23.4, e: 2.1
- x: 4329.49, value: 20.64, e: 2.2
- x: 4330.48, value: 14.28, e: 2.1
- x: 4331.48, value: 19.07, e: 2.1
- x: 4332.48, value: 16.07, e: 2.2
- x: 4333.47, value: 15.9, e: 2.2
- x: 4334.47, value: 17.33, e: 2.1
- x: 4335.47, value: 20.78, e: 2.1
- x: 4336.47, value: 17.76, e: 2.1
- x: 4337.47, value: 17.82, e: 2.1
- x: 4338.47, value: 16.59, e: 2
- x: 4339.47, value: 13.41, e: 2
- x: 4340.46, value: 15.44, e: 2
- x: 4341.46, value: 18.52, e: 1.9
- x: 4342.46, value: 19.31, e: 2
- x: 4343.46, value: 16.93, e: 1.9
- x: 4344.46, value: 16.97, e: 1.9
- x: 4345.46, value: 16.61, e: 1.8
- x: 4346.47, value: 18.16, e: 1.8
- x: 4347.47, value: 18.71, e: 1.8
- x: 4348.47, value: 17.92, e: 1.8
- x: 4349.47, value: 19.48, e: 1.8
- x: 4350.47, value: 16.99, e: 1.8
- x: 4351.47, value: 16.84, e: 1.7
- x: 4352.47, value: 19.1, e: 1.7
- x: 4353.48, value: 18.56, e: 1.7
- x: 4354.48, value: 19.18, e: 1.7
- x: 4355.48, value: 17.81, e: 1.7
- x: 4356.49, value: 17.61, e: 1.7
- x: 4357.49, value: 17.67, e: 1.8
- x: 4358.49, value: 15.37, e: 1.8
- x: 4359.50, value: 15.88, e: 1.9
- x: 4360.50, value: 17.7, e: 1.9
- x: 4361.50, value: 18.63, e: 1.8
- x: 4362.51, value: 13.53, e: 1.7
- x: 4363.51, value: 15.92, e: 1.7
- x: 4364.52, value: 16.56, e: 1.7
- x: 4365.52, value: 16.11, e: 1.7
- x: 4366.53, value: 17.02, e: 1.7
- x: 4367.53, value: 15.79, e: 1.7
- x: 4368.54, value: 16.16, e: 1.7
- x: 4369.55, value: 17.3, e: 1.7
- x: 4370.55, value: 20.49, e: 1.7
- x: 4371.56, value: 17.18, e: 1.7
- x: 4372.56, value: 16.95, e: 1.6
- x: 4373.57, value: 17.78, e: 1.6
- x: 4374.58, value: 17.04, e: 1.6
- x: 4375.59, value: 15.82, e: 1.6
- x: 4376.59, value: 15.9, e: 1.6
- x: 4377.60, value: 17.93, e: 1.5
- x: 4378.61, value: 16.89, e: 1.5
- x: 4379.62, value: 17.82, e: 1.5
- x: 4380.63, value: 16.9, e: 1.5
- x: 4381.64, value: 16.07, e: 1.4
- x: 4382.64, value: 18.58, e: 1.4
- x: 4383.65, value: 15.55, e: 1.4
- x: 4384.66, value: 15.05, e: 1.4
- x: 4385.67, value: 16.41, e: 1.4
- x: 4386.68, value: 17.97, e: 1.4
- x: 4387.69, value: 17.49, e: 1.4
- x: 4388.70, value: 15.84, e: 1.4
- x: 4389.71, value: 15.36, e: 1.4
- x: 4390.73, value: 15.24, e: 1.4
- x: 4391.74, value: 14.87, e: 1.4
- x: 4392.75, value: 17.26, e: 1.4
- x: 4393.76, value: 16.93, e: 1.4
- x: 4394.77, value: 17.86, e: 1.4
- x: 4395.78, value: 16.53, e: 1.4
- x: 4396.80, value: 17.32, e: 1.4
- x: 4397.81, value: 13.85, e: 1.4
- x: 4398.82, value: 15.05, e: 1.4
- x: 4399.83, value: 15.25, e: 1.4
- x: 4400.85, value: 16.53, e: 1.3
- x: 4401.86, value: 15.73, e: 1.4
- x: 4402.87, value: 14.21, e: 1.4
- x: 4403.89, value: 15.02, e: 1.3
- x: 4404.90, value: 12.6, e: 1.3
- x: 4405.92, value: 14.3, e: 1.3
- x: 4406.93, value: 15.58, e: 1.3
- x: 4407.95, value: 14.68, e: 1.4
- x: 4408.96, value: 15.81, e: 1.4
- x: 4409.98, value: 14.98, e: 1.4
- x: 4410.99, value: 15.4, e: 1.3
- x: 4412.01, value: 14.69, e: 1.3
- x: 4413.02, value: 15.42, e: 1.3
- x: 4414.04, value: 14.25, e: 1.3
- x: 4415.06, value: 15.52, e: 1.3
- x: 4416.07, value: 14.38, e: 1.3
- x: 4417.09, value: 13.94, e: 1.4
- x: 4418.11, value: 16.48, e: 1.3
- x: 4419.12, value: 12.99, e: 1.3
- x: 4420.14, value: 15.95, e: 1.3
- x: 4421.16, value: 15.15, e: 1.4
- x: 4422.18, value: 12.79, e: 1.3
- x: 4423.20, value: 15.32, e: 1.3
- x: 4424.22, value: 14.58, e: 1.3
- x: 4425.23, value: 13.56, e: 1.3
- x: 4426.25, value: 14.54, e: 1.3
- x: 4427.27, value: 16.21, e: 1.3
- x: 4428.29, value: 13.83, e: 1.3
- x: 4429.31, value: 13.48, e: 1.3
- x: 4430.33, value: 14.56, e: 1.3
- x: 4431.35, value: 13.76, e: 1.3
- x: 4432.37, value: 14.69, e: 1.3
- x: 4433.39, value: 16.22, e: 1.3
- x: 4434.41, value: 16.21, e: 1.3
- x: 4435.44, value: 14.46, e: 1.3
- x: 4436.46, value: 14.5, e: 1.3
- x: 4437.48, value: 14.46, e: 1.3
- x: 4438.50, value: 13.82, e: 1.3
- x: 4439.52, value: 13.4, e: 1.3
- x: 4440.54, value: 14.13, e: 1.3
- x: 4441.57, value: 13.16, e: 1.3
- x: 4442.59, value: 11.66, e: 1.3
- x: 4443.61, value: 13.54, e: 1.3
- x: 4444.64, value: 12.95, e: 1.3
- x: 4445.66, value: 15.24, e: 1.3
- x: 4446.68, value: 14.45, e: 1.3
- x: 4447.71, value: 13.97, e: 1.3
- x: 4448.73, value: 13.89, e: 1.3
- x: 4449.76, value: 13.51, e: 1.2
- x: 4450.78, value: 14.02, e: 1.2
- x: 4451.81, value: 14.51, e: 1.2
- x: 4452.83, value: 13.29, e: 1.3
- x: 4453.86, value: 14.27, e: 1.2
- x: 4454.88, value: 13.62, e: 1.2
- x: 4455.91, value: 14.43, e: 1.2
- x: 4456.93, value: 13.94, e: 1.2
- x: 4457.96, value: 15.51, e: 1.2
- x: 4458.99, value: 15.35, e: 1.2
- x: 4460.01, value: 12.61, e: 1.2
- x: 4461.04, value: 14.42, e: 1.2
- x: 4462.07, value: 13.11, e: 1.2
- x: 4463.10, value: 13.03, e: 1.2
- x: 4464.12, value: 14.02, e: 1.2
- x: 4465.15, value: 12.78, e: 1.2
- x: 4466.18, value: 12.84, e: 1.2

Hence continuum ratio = 0.99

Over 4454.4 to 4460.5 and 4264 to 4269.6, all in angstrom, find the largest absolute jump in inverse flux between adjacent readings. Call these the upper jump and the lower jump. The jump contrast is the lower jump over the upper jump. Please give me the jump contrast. 0.7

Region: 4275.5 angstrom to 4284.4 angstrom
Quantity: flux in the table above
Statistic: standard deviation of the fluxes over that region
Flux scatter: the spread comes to 0.7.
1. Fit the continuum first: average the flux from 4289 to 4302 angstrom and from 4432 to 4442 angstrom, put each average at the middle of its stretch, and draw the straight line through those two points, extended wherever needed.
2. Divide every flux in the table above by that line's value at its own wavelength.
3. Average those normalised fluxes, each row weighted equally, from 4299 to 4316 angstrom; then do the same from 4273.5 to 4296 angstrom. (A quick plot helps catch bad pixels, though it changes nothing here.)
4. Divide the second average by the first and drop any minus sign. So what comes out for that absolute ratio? 0.93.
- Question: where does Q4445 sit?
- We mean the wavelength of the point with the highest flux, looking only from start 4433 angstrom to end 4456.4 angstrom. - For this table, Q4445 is 4433.39 angstrom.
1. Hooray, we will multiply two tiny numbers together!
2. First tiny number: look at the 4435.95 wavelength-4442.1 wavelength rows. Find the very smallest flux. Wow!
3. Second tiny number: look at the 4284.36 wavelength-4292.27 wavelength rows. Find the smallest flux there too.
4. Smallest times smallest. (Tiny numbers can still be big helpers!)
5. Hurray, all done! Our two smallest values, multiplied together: 211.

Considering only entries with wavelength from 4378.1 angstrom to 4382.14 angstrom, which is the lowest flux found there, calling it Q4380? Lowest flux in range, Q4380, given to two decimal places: 16.07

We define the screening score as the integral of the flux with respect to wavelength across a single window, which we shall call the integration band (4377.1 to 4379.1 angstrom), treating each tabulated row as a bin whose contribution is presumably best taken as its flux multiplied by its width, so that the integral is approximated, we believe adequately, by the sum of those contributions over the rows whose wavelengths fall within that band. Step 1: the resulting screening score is 35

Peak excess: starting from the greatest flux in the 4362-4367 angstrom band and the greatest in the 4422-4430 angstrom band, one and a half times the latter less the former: 7.3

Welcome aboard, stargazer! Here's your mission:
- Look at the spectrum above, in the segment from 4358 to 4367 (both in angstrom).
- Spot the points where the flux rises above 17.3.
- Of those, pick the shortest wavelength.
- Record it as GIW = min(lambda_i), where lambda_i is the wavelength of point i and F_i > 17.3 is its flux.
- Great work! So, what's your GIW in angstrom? 4360.50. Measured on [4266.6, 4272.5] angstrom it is 4267.13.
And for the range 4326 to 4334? 4326.50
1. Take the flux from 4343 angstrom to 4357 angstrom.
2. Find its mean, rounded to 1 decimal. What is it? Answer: 17.9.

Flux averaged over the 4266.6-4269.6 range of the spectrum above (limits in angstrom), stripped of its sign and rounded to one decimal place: 18.2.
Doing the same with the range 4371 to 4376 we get 17.0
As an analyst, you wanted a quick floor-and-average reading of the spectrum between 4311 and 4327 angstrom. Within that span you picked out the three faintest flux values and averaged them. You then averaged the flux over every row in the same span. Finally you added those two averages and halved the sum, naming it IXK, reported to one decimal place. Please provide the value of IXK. 18.0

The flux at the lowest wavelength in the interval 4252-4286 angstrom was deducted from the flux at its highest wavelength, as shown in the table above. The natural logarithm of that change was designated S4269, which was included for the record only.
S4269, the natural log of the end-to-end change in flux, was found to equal 0.94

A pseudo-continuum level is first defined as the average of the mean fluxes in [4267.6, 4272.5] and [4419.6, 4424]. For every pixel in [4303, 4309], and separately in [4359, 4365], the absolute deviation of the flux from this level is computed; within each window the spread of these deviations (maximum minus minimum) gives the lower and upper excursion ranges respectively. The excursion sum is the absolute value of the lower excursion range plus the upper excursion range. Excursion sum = 5.5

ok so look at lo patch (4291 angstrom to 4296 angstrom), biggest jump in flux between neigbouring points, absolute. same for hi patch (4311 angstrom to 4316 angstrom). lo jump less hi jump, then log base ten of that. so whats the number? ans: -0.5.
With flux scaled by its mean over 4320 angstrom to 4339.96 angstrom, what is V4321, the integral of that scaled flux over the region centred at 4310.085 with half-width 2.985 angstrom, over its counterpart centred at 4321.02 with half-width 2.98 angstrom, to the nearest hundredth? 0.88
